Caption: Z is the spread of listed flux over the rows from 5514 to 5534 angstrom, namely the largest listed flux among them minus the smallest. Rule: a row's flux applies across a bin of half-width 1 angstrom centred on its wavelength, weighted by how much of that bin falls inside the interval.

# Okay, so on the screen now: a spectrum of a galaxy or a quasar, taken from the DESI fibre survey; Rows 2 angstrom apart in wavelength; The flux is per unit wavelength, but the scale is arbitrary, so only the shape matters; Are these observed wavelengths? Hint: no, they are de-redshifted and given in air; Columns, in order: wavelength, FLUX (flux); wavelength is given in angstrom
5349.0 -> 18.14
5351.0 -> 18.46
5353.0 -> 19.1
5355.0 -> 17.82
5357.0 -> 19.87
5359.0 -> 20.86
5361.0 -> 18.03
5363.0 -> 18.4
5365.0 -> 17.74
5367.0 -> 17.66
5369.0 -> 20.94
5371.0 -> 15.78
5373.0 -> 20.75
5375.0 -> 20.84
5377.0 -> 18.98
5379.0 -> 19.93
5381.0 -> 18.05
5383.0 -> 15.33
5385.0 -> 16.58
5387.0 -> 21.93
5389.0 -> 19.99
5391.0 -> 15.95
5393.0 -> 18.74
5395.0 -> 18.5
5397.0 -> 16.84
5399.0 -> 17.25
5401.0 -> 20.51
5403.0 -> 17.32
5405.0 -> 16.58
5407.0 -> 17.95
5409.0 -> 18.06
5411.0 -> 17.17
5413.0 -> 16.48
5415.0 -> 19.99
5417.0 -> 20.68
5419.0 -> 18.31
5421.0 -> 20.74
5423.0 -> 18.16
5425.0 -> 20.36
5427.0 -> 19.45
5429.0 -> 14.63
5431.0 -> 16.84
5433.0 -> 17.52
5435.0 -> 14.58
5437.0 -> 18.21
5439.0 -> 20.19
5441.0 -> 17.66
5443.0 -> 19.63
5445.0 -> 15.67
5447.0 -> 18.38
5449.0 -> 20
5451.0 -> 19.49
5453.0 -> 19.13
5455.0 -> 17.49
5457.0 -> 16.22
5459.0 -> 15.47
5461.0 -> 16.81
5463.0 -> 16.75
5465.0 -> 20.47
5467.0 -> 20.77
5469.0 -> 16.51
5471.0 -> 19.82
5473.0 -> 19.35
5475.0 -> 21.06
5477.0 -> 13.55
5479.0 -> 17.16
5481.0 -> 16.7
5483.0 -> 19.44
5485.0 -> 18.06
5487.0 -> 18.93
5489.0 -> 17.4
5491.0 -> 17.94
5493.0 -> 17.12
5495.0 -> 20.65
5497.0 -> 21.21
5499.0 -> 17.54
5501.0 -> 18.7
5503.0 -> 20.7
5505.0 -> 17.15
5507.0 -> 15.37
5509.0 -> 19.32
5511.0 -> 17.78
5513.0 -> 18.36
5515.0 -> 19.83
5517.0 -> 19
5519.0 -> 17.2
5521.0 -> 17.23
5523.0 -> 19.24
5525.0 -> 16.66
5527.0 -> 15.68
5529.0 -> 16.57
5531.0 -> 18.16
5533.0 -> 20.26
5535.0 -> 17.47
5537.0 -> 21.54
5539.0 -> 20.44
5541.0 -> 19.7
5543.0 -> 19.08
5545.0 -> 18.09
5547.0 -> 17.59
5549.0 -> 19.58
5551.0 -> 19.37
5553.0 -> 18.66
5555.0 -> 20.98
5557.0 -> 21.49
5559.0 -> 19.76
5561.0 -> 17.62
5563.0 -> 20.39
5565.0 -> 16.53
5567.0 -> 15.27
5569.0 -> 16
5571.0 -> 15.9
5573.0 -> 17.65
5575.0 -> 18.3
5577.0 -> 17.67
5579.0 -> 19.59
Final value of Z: 4.6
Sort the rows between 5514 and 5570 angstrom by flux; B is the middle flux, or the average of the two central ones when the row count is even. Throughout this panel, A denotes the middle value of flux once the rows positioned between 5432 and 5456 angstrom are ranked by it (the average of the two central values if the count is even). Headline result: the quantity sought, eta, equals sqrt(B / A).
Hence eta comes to 1.01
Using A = 18.3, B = 18.8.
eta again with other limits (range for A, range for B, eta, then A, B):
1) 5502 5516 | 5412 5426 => 1.04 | 18.4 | 20.0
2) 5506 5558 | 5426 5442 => 0.97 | 18.8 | 17.6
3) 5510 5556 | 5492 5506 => 1.00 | 18.7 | 18.7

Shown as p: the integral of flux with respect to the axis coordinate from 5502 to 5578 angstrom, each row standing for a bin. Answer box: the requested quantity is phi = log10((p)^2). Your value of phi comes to 6.29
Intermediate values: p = 1395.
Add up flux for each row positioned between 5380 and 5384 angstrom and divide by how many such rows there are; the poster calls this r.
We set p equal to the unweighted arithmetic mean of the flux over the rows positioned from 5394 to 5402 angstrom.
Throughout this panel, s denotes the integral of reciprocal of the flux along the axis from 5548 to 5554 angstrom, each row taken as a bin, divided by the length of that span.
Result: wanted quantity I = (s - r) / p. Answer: -0.91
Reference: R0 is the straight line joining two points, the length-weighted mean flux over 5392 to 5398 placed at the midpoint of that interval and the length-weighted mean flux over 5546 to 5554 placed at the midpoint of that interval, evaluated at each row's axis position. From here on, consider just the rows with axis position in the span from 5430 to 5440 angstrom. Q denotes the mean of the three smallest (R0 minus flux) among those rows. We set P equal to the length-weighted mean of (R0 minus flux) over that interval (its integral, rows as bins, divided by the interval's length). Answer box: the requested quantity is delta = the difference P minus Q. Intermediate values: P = 0.8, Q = -0.4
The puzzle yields 1.2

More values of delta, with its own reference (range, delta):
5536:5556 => 1.5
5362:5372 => 0.9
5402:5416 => 1.0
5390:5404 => 1.4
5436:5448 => 1.1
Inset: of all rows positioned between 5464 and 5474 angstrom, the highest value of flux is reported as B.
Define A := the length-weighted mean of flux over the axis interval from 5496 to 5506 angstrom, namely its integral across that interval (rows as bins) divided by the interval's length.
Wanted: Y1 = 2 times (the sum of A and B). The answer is 80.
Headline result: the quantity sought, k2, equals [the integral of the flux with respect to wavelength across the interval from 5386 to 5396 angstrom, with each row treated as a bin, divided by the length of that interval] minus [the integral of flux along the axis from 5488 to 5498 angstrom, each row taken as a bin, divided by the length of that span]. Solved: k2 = 0.2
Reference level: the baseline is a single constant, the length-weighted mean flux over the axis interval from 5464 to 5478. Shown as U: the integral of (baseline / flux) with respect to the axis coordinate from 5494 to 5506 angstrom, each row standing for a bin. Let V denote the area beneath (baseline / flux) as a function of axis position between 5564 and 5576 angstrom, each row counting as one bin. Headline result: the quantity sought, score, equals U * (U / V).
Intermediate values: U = 11.8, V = 13.6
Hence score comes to 10.1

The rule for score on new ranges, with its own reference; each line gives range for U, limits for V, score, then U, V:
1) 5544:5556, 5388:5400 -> 11.1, 11.9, 12.7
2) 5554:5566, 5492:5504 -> 11.6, 11.7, 11.8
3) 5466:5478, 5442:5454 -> 12.8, 12.5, 12.1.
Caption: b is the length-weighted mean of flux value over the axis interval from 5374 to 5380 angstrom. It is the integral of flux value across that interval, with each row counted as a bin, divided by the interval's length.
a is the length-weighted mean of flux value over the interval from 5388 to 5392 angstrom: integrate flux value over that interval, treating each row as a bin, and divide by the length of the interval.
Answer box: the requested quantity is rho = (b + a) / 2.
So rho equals 18.9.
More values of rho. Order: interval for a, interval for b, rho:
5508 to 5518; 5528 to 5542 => 19.0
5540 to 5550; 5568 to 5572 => 17.4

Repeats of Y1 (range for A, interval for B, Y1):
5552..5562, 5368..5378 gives 81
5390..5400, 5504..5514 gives 74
